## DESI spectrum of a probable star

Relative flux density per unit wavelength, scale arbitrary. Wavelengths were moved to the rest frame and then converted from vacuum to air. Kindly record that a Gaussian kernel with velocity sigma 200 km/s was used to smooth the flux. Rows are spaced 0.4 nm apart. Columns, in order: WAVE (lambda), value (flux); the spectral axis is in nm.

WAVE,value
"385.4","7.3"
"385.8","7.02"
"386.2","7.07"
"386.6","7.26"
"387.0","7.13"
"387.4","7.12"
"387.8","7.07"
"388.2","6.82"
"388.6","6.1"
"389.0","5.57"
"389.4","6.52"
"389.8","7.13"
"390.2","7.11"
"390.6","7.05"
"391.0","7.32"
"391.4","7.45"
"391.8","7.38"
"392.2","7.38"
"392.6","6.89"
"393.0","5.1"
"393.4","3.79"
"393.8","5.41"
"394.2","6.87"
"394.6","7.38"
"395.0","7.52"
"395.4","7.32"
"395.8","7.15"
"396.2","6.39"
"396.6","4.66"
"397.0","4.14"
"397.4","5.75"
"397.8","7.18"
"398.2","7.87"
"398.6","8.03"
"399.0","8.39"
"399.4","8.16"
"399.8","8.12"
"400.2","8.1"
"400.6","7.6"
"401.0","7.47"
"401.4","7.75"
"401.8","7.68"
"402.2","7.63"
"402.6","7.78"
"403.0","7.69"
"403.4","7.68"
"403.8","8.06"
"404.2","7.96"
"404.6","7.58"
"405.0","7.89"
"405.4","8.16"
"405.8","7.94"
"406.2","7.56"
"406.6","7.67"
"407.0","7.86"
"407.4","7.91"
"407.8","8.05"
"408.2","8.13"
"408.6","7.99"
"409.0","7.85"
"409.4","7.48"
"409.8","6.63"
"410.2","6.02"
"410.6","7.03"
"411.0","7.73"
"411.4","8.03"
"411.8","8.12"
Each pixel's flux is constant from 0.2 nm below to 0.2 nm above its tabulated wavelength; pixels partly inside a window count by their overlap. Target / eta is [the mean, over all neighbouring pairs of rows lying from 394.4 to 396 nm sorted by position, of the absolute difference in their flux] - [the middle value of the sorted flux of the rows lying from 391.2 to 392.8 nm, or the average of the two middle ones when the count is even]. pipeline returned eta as -7.21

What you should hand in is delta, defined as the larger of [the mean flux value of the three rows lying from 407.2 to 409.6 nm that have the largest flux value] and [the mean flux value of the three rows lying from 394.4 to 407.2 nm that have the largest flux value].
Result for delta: 8.24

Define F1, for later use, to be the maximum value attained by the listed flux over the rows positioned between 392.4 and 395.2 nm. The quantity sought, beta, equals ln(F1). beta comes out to 2.02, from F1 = 7.52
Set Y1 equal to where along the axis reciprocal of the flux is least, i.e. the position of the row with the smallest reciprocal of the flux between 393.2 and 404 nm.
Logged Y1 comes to 399.0 nm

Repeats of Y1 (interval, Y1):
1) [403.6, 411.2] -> 405.4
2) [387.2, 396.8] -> 395.0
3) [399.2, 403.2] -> 399.4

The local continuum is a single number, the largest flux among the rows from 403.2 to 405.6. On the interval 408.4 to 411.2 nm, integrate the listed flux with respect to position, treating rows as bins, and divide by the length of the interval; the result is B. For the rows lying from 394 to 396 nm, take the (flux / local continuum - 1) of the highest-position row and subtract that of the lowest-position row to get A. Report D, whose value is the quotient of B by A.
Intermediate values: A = 0.03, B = 7.2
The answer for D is 211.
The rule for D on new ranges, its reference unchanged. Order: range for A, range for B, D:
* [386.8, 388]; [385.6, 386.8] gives -968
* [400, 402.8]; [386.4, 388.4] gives -181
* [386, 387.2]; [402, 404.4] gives 1061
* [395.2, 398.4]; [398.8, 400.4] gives 122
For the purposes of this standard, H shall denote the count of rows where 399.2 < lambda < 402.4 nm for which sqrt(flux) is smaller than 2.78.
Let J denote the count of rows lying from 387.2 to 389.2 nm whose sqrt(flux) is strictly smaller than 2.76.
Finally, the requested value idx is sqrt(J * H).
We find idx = 4.5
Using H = 4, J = 5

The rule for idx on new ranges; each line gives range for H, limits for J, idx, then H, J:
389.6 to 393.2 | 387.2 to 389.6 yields 7.3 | 9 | 6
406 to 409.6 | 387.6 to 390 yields 4.2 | 3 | 6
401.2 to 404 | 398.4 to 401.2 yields 2.8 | 4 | 2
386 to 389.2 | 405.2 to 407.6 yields 2.8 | 8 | 1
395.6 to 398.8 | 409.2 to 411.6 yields 4.9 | 6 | 4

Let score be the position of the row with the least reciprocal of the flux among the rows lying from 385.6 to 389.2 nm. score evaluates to 386.6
